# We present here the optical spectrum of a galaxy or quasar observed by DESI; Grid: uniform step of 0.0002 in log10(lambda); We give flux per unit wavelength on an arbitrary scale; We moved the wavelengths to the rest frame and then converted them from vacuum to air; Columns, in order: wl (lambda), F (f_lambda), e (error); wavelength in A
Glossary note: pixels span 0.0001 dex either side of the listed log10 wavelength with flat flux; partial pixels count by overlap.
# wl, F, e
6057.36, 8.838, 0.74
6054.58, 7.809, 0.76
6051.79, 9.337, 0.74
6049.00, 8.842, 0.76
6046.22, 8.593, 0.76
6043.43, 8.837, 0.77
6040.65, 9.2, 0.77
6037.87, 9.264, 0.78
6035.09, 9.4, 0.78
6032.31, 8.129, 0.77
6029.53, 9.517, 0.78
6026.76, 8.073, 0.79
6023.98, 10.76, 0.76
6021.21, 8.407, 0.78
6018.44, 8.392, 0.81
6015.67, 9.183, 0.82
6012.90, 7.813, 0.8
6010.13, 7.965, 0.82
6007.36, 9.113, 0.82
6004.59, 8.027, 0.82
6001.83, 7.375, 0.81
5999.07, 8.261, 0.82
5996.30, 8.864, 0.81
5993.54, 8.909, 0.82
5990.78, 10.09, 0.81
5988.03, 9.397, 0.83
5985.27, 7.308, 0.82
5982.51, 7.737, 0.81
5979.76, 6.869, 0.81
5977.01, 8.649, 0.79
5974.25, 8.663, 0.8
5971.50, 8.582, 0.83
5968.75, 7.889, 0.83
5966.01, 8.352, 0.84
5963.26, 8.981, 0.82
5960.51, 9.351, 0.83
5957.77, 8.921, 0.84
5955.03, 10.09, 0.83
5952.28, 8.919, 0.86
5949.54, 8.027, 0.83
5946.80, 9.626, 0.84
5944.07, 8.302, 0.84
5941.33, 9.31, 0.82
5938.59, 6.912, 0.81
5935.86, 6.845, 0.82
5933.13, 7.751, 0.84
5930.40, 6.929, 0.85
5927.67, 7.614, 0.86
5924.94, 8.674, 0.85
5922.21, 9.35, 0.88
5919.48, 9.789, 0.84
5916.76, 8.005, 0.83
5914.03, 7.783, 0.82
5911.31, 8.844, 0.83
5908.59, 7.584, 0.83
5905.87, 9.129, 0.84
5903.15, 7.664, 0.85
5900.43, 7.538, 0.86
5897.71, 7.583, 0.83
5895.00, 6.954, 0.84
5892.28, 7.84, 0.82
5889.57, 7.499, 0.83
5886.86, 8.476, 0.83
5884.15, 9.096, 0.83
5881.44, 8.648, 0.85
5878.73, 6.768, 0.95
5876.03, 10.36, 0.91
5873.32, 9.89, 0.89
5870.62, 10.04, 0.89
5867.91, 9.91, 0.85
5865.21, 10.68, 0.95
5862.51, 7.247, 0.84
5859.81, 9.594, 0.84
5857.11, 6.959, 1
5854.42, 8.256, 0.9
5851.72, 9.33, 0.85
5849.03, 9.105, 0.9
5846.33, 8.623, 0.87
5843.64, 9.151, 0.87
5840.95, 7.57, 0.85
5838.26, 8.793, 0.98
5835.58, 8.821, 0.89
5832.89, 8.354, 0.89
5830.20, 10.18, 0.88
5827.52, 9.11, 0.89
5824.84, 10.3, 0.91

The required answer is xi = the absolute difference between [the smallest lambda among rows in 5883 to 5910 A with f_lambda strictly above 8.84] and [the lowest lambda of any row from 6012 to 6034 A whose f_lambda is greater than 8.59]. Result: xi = 131.5 A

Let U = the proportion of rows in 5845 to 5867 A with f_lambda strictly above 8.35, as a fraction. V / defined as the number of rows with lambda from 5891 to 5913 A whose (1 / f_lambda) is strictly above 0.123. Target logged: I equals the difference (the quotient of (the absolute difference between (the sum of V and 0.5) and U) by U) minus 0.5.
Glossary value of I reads 8.9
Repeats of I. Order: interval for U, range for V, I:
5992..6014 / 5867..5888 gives 2.5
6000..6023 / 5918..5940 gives 9.5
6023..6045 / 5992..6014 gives 4.5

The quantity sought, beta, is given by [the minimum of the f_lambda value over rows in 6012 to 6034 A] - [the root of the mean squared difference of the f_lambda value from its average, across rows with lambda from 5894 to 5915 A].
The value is 7.13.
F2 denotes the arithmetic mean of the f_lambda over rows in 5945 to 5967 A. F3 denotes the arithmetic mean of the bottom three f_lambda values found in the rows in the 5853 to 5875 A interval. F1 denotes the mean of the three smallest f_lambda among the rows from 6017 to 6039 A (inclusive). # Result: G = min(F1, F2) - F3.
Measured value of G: 0.7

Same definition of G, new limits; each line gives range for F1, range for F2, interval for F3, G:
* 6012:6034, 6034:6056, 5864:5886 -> -0.2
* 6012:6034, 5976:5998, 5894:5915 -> 0.6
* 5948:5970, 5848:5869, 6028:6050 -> -0.4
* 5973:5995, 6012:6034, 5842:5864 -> -0.2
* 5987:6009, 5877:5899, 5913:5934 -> 0.4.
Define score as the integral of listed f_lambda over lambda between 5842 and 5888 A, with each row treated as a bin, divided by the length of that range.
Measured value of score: 8.9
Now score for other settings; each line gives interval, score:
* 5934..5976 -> 8.6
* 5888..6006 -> 8.3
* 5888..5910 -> 7.7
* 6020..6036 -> 9.0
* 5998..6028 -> 8.5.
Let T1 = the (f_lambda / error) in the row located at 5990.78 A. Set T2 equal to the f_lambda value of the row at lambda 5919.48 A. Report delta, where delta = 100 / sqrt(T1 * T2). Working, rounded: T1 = 12.5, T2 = 9.789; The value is 9.1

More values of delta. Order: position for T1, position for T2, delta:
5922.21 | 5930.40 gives 11.7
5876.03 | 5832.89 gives 10.3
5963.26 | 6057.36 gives 10.2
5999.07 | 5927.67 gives 11.4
